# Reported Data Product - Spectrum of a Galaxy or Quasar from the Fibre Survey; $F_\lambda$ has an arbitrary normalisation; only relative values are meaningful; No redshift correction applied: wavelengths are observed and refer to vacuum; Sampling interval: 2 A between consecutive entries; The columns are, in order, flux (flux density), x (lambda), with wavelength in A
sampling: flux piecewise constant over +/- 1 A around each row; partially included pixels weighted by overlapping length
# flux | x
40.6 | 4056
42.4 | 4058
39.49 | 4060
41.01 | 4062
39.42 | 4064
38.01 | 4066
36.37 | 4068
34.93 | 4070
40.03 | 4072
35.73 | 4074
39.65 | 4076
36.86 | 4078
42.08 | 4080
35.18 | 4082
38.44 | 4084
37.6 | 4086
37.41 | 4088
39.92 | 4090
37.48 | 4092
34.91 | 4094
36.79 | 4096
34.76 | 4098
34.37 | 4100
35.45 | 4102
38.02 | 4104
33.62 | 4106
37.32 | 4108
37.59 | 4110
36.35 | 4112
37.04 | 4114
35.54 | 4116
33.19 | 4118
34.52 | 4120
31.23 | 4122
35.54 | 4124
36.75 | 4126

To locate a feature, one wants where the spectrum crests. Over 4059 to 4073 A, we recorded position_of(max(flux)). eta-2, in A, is 4062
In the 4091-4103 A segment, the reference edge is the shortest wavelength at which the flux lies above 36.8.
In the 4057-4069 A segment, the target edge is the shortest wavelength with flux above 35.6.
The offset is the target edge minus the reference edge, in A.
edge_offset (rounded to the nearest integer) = -34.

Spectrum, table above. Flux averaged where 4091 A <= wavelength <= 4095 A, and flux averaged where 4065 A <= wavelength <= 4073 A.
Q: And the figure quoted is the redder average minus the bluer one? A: -1.1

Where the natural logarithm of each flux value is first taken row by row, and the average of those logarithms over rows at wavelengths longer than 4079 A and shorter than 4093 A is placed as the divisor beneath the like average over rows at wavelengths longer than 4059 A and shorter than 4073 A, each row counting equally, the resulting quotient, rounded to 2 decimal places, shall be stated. 1.00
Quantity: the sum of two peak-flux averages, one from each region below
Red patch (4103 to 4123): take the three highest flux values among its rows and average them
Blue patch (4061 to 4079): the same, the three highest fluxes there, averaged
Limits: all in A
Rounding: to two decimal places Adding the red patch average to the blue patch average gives 77.87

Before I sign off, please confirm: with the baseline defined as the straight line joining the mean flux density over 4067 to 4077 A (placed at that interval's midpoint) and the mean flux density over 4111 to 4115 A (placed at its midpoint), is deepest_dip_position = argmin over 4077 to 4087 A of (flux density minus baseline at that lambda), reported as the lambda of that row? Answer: 4082 A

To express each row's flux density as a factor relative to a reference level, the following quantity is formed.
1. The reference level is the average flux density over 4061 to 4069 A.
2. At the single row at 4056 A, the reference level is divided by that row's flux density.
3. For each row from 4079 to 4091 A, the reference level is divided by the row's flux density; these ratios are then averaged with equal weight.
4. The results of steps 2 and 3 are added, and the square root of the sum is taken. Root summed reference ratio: 1.40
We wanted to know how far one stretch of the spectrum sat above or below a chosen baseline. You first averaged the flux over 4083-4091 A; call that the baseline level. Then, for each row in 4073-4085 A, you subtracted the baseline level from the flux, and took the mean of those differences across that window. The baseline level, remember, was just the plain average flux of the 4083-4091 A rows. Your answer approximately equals -0.4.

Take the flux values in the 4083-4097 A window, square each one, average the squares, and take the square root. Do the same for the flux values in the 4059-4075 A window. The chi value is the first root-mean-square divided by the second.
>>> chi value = 0.98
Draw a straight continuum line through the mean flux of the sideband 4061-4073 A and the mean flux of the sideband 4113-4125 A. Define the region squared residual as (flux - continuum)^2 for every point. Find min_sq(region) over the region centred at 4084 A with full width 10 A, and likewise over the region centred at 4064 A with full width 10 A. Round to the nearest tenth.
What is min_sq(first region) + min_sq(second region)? 0.5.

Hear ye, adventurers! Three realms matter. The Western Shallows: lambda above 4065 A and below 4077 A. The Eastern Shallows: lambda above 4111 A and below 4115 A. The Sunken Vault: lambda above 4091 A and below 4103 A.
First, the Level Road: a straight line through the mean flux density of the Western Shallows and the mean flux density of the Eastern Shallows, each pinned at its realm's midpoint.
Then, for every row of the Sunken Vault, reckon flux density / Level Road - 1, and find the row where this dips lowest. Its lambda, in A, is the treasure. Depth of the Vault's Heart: 4100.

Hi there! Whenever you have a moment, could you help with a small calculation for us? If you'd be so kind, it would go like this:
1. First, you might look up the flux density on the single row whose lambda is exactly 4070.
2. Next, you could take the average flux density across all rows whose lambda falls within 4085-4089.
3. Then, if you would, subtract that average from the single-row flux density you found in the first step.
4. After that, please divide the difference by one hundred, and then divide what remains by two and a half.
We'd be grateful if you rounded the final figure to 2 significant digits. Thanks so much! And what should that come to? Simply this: -0.010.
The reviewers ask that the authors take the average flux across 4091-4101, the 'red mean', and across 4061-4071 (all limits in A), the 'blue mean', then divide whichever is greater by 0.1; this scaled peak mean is 379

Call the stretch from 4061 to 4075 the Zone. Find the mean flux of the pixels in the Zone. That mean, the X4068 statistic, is 37.9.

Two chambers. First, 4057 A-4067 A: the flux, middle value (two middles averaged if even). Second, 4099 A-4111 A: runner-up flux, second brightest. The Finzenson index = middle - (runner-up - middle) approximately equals 41.4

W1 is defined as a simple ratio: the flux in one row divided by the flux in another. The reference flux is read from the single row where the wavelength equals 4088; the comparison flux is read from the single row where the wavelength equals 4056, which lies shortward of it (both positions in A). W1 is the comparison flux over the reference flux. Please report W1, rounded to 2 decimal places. 1.09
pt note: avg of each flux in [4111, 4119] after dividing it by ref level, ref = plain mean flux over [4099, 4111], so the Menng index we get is 0.99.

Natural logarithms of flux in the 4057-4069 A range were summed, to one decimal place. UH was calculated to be 22.0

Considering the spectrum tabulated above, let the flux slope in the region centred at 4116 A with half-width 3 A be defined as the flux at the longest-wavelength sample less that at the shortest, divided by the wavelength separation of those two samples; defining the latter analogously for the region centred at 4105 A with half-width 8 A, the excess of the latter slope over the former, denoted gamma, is 1.1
